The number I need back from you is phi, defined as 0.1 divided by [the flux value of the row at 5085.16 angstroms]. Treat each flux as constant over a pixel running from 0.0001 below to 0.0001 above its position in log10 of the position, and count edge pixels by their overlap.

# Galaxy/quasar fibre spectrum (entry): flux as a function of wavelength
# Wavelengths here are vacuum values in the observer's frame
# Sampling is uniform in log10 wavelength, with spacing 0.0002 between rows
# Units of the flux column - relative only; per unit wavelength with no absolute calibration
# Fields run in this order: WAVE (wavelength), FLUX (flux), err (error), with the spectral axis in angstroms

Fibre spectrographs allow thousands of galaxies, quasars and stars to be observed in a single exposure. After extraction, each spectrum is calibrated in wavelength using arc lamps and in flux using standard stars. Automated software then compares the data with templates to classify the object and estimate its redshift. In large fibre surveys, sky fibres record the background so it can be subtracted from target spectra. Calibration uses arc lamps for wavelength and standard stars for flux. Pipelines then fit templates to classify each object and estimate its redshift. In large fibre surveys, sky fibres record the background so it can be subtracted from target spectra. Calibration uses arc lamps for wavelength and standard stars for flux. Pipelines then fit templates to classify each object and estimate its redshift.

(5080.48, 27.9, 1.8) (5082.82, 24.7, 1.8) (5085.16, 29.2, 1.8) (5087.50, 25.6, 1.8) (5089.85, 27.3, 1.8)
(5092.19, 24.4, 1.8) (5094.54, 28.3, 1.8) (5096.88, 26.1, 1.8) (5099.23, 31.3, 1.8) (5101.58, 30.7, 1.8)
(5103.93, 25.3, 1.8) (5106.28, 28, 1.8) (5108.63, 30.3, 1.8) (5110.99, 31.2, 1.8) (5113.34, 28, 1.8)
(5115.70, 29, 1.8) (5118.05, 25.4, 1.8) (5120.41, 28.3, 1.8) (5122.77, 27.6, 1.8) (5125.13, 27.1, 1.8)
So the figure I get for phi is 0.0034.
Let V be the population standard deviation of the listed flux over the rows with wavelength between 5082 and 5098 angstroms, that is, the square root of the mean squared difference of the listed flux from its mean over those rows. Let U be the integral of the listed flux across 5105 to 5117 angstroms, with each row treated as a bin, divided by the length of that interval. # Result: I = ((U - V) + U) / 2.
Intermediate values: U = 29.2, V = 1.7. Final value 28.4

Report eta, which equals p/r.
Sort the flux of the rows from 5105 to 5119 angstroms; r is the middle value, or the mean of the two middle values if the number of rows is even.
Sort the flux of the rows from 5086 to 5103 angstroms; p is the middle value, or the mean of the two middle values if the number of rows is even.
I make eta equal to 0.96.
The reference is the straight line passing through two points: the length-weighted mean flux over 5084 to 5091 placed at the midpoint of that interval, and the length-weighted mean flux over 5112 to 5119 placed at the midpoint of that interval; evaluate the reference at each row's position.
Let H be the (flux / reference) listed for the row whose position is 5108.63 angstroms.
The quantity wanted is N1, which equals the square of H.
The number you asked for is 1.2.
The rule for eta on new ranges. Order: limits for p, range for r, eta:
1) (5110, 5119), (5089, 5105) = 1.04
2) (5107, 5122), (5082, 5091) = 1.08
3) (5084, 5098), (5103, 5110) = 0.95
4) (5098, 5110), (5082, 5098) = 1.16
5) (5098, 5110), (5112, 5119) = 1.08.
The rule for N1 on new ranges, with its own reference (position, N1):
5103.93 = 0.8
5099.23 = 1.3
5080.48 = 1.0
